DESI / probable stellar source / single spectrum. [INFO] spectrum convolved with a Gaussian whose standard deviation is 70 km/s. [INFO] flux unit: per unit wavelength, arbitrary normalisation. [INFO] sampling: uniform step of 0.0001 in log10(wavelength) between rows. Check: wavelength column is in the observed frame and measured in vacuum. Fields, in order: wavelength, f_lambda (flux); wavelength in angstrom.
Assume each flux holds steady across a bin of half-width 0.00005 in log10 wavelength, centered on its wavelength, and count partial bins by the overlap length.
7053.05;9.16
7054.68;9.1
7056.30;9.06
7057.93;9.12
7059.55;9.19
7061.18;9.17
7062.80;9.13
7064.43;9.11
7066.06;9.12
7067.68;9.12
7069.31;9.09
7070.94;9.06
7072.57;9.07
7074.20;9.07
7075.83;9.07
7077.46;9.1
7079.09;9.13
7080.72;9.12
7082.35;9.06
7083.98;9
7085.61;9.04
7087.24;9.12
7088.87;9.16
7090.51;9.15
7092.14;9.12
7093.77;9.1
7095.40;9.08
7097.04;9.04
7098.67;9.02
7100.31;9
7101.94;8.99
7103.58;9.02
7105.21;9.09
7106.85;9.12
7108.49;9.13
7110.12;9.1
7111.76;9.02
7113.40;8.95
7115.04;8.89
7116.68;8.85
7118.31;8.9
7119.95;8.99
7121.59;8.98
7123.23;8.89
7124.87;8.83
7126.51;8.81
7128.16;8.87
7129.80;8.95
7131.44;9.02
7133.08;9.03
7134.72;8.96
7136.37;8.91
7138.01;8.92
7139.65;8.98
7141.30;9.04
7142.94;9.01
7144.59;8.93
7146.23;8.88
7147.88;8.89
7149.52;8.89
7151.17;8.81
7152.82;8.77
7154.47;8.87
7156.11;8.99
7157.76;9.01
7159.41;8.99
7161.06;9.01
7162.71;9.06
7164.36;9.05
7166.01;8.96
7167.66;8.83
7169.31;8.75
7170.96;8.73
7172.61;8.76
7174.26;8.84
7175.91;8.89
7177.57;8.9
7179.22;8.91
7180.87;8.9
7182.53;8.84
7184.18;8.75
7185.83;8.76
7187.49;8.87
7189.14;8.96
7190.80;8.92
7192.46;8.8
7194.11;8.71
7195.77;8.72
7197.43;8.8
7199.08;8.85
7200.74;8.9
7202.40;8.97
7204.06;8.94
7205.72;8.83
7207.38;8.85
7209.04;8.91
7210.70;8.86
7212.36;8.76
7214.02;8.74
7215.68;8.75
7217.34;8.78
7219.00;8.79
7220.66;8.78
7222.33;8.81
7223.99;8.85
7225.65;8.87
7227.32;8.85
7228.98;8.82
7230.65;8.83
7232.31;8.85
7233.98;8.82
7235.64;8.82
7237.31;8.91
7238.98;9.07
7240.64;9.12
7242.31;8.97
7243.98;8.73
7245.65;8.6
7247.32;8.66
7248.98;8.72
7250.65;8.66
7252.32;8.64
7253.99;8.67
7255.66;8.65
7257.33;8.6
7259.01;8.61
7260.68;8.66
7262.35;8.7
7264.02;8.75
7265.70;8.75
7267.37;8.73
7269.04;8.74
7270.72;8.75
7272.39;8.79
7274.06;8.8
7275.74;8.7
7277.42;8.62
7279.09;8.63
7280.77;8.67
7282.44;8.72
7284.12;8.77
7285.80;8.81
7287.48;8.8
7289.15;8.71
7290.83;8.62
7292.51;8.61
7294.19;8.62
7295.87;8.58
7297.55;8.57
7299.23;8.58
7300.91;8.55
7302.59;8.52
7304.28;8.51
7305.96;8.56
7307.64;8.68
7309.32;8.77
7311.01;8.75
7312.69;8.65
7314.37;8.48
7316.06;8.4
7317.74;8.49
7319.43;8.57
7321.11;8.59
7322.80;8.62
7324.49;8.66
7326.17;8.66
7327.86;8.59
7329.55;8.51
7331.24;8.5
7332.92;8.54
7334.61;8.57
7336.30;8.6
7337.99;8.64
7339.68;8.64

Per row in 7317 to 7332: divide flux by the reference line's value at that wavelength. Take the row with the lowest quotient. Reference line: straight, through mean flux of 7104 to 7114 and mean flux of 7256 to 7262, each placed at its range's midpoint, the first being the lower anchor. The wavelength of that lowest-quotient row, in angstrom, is 7317.74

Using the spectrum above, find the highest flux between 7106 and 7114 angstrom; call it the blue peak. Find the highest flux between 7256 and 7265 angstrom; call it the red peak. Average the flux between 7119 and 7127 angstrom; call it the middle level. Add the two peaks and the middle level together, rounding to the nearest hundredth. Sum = 26.78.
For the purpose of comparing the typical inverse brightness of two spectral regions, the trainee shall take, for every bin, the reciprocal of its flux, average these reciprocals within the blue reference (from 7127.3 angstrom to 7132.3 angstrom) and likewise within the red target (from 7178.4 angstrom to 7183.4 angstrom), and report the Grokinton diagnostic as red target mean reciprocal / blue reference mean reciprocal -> 1.01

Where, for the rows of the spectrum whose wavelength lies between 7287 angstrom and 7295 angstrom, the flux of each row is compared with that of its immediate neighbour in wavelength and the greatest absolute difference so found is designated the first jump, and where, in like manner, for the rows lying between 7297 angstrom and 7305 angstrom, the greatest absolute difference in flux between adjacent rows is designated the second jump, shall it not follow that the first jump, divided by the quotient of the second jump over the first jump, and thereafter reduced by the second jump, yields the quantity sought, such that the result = 0.24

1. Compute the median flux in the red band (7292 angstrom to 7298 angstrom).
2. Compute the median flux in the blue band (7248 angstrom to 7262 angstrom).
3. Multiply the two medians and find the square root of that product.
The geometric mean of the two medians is 8.62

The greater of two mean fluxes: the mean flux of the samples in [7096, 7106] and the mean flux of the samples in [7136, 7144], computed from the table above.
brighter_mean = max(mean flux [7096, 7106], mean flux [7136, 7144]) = 9.03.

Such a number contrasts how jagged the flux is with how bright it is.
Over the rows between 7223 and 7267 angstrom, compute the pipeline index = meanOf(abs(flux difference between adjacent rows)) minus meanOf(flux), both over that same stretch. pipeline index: -8.72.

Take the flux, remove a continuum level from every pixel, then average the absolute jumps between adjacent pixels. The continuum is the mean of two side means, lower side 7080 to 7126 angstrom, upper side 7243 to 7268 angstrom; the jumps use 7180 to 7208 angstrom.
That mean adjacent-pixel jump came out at 0.064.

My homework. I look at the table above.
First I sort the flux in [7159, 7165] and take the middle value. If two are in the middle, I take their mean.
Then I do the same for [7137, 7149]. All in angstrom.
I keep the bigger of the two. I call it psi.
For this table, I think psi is 9.03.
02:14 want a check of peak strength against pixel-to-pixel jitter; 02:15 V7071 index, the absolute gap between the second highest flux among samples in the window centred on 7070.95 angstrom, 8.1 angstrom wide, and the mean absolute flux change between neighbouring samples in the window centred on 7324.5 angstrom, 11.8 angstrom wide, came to 9.05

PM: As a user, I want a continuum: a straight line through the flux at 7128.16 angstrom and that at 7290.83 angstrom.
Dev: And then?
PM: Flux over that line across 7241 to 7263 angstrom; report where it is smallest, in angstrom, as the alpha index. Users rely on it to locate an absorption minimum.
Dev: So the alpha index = 7245.65 angstrom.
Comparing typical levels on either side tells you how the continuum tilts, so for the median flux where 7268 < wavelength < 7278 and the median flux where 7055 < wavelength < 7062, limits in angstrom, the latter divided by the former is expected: 1.05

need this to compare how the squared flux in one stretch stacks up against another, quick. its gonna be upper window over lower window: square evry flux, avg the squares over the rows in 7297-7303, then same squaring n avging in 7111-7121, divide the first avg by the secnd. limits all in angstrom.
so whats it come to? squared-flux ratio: 0.92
